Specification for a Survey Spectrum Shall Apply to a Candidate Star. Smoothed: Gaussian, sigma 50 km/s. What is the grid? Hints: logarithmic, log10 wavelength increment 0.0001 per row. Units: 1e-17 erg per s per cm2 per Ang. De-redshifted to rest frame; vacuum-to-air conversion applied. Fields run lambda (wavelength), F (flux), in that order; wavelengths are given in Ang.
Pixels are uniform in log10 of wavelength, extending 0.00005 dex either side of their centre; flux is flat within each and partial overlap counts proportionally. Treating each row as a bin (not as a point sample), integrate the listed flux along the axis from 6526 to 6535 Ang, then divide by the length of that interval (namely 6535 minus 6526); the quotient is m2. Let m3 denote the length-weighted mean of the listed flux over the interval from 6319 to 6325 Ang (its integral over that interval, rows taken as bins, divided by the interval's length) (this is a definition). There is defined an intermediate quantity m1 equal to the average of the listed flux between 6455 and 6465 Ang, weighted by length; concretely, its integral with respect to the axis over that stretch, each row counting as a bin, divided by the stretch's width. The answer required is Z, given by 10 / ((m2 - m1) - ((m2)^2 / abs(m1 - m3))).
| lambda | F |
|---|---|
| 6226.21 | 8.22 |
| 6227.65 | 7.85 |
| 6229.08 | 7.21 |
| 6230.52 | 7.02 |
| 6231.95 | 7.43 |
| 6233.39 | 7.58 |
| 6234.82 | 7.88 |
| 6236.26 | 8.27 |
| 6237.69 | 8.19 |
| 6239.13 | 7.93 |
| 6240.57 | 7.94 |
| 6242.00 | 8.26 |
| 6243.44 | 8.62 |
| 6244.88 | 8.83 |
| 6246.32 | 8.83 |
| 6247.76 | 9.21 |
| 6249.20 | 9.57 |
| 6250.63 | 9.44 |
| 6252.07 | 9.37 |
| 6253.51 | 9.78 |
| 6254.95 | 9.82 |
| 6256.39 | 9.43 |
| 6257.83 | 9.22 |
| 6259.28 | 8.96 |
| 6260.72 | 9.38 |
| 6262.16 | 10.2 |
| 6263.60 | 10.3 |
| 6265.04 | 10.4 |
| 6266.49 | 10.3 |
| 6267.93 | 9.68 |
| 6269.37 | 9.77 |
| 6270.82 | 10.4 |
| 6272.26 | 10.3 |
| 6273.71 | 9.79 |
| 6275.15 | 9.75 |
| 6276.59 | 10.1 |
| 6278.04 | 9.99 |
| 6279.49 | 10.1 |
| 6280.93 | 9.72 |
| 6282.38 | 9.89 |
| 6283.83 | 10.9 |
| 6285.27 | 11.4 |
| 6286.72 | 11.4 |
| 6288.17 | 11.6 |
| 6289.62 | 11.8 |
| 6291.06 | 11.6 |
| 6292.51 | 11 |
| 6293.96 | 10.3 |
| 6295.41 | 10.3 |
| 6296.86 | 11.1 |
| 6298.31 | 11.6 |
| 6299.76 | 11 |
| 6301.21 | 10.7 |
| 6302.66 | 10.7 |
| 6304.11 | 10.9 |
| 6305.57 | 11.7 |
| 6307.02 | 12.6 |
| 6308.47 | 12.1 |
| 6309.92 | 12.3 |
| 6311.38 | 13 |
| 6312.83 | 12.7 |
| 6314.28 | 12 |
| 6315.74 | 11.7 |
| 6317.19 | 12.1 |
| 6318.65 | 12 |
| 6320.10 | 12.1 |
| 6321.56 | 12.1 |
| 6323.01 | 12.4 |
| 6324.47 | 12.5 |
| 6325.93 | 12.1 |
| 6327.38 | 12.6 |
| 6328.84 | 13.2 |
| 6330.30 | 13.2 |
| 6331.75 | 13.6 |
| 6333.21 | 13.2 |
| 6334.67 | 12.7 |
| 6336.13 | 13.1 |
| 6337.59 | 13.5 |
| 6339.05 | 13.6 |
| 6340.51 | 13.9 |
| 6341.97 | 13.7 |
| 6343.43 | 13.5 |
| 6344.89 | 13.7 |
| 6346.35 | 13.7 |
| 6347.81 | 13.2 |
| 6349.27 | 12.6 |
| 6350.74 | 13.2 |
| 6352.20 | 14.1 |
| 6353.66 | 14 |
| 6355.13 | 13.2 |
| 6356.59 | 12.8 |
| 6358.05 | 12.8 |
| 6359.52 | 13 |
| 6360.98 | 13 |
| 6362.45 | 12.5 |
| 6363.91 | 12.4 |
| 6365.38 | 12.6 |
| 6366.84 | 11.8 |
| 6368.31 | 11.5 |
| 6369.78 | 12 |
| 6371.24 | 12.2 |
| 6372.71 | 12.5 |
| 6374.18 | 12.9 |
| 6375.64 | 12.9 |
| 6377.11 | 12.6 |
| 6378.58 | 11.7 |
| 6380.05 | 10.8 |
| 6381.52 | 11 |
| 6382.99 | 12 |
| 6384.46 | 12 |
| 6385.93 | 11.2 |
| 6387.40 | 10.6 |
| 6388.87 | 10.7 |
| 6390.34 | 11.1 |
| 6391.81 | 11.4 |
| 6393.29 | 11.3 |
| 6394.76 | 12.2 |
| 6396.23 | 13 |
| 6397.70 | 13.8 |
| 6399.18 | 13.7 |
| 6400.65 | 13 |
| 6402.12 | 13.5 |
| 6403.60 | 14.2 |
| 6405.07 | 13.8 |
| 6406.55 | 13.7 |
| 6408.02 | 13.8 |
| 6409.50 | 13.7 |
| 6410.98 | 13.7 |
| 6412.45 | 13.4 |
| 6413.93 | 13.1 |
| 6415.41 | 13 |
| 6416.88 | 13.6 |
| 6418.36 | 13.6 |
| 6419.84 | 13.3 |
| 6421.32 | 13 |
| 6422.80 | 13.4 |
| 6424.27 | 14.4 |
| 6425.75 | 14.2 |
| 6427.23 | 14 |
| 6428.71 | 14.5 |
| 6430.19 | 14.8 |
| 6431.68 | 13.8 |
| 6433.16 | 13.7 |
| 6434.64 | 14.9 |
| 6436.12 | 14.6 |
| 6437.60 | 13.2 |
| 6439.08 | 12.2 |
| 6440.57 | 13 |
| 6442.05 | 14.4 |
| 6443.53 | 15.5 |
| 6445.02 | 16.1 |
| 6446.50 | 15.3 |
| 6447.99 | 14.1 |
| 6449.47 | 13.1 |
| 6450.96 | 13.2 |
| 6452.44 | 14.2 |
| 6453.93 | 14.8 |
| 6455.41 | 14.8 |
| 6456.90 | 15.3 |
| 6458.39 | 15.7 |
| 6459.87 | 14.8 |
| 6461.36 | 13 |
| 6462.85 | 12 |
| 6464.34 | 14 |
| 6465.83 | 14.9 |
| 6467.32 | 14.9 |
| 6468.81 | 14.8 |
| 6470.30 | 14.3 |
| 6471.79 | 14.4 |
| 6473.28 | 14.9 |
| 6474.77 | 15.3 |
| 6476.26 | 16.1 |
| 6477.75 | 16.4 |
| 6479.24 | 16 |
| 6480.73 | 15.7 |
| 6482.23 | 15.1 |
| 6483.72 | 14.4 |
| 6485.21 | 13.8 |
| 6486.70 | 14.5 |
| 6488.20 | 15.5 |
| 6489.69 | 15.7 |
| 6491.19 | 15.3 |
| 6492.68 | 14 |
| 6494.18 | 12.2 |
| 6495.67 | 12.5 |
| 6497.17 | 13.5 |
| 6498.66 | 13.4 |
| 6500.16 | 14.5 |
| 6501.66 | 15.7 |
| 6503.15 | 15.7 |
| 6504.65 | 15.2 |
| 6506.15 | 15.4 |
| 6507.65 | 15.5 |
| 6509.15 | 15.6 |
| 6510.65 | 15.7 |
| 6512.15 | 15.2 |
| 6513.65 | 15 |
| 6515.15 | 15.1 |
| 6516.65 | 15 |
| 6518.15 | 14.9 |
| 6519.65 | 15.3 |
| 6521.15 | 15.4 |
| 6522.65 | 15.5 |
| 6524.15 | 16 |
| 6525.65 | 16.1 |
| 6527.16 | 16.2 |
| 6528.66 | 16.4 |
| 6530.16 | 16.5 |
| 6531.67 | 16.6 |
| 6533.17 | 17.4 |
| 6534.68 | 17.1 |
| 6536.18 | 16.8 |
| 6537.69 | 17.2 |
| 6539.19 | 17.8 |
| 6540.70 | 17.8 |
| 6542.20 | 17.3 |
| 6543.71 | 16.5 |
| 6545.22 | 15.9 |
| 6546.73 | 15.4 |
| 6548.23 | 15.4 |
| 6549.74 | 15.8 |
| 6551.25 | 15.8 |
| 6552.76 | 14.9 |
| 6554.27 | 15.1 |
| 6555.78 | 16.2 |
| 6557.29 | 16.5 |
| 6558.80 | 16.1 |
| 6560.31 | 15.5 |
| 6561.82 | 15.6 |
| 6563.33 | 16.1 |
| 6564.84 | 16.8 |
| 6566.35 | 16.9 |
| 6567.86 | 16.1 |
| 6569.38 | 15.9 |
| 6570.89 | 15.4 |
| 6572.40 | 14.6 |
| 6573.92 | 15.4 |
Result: -0.07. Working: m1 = 14.2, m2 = 16.6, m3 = 12.3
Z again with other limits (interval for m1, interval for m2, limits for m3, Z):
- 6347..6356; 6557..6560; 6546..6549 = -0.08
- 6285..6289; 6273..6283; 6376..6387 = -0.02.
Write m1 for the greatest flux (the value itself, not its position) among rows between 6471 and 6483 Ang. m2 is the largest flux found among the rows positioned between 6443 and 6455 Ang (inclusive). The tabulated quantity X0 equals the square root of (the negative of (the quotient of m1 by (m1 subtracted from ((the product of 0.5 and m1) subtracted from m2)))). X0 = 1.4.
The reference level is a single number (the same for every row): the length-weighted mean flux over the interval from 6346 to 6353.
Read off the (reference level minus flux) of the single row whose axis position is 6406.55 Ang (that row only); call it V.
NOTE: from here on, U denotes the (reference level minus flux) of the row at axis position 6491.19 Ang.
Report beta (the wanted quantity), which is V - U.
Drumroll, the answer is 1.6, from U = -2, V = -0.4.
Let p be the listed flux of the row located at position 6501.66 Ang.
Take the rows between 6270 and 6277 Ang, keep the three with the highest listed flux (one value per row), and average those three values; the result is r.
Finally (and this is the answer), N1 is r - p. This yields -5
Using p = 15.7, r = 10.3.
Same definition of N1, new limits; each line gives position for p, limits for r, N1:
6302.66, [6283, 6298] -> 1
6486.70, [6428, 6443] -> 0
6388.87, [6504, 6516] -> 5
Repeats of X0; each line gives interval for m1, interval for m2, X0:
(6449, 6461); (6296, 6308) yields 1.2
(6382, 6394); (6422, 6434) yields 1.9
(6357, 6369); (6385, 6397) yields 1.4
